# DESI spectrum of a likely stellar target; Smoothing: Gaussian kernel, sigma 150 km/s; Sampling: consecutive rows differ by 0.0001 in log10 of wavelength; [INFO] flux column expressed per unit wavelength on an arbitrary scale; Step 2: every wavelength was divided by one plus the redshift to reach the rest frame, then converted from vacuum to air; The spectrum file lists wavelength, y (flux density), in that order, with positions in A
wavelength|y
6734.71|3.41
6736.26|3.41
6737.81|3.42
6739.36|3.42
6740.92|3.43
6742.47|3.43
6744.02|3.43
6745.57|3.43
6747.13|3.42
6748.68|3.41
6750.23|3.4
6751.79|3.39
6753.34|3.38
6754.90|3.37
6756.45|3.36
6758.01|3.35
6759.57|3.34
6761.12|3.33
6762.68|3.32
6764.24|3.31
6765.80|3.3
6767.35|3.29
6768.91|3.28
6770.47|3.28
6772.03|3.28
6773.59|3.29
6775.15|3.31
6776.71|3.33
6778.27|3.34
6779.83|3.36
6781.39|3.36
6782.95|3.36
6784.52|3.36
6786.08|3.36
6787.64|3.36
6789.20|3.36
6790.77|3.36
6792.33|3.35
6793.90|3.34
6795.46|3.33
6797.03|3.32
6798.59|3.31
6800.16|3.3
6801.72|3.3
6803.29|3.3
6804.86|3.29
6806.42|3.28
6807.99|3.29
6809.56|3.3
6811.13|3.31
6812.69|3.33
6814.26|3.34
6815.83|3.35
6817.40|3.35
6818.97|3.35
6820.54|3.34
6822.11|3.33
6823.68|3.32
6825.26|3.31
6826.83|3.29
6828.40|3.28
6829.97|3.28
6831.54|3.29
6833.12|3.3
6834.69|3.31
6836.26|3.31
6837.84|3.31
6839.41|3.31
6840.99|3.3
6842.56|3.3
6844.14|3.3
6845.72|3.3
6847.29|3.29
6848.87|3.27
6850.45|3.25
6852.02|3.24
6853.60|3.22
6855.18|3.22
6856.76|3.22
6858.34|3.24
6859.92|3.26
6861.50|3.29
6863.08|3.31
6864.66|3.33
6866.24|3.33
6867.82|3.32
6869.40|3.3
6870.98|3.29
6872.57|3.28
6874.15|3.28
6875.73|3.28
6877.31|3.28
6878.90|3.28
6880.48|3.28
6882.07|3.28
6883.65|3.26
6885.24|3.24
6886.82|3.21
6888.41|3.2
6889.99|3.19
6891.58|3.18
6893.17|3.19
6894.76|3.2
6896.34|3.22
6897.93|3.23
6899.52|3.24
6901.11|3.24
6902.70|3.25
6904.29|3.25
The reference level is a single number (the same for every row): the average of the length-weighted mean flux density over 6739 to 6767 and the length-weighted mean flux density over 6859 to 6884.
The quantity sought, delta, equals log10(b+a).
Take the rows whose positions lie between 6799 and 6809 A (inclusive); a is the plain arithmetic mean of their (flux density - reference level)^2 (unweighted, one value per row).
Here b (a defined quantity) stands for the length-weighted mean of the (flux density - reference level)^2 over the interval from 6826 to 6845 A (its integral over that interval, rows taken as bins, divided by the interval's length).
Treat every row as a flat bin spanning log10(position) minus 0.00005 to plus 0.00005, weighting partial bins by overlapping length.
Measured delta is -2.5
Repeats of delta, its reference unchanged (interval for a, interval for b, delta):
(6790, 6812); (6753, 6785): -2.7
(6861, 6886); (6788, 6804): -2.5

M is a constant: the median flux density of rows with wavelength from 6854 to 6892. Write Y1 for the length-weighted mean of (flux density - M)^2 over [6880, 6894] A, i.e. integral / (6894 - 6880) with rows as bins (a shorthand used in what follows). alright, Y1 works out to 0.0045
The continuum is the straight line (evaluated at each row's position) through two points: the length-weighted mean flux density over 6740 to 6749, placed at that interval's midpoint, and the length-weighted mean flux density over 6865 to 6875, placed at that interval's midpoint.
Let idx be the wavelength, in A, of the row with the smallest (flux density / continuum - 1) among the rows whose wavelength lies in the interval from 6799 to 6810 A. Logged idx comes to 6806.42 A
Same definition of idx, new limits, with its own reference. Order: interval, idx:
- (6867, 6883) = 6872.57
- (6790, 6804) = 6800.16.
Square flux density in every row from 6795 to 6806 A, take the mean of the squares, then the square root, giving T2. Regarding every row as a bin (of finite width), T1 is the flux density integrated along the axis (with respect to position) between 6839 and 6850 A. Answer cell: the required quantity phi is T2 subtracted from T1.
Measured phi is 32.9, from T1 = 36.2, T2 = 3.31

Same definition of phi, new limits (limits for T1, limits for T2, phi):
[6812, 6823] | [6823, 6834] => 33.5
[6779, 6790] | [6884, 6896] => 33.7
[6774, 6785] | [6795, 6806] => 33.5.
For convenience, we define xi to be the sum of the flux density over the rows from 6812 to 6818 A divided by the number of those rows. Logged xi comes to 3.34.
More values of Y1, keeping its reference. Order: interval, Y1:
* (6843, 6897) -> 0.0022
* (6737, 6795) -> 0.0080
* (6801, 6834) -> 0.0015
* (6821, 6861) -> 0.0011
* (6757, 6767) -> 0.0023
